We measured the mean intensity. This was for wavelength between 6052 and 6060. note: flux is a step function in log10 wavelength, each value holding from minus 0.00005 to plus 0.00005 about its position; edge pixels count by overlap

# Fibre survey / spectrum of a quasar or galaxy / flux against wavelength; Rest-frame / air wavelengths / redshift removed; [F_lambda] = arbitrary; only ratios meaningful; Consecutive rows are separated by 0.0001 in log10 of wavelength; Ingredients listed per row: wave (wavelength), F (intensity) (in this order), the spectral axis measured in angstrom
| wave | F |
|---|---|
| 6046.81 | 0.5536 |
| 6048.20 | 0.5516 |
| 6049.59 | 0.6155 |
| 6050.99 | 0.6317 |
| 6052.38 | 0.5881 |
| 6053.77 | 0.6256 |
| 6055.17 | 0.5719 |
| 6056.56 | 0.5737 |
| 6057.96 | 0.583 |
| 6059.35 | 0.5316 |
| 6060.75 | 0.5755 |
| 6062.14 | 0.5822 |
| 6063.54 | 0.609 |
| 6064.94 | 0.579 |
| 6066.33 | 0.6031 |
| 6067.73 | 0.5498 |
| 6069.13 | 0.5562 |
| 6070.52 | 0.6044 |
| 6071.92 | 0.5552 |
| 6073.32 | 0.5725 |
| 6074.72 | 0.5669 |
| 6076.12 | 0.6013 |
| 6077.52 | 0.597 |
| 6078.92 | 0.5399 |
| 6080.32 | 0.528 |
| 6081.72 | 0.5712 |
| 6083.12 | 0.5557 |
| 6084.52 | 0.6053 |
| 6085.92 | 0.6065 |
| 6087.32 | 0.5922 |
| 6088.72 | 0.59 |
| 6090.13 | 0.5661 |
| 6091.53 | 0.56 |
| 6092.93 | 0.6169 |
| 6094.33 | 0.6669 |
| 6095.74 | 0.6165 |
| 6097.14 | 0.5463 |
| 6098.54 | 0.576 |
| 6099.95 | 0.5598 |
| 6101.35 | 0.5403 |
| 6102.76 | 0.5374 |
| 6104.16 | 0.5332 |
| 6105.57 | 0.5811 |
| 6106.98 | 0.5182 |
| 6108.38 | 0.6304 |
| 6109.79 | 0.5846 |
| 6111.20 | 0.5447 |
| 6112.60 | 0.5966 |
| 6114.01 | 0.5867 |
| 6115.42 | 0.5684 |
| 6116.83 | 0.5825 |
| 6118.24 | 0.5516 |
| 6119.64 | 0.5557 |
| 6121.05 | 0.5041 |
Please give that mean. 0.579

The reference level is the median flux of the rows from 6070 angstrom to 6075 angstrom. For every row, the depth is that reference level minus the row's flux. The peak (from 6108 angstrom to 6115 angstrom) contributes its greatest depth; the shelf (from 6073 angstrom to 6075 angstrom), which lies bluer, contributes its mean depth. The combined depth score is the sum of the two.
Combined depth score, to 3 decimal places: 0.025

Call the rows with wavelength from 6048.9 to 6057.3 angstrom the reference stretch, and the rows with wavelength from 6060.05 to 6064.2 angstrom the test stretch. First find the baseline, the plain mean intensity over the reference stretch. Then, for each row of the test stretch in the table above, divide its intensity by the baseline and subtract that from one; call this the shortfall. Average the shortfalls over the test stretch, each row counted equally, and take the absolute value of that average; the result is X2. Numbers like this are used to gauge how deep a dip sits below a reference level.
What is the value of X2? 0.020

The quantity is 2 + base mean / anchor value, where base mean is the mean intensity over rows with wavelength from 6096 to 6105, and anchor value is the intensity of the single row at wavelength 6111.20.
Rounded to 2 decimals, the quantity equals 3.01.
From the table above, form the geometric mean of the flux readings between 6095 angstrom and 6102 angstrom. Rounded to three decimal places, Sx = 0.567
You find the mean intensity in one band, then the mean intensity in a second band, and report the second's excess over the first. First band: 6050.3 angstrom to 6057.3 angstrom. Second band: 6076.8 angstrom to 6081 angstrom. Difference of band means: -0.043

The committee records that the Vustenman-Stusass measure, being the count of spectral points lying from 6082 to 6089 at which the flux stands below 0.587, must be 1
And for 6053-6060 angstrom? 4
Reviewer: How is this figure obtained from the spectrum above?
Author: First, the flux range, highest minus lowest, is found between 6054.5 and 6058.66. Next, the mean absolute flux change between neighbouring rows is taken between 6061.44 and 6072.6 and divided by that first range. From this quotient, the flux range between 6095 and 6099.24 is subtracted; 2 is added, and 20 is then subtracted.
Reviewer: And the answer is -15.0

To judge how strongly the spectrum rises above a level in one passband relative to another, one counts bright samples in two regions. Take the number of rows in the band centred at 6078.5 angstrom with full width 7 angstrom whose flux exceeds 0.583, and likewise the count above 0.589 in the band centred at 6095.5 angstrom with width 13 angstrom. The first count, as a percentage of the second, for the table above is 67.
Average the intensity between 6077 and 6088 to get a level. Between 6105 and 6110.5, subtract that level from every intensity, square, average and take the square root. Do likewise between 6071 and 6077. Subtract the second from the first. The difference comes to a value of 0.023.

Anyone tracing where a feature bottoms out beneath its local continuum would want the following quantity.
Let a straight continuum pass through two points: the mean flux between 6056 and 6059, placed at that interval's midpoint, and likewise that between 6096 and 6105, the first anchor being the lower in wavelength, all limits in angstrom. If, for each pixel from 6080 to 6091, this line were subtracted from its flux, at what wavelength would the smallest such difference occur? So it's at 6080.32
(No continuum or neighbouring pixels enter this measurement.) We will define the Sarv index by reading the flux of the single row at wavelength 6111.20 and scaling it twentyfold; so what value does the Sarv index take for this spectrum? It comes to 10.9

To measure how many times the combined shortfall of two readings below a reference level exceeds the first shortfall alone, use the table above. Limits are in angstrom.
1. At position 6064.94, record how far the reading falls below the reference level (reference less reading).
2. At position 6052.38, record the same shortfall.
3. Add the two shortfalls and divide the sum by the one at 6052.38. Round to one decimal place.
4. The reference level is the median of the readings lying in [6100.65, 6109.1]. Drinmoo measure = 1.8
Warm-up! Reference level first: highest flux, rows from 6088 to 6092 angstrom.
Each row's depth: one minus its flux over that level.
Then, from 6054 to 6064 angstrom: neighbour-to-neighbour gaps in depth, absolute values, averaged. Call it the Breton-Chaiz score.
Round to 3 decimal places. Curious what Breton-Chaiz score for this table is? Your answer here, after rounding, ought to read 0.040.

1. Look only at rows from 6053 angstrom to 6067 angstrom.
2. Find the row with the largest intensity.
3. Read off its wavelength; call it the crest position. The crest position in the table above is 6053.77 angstrom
